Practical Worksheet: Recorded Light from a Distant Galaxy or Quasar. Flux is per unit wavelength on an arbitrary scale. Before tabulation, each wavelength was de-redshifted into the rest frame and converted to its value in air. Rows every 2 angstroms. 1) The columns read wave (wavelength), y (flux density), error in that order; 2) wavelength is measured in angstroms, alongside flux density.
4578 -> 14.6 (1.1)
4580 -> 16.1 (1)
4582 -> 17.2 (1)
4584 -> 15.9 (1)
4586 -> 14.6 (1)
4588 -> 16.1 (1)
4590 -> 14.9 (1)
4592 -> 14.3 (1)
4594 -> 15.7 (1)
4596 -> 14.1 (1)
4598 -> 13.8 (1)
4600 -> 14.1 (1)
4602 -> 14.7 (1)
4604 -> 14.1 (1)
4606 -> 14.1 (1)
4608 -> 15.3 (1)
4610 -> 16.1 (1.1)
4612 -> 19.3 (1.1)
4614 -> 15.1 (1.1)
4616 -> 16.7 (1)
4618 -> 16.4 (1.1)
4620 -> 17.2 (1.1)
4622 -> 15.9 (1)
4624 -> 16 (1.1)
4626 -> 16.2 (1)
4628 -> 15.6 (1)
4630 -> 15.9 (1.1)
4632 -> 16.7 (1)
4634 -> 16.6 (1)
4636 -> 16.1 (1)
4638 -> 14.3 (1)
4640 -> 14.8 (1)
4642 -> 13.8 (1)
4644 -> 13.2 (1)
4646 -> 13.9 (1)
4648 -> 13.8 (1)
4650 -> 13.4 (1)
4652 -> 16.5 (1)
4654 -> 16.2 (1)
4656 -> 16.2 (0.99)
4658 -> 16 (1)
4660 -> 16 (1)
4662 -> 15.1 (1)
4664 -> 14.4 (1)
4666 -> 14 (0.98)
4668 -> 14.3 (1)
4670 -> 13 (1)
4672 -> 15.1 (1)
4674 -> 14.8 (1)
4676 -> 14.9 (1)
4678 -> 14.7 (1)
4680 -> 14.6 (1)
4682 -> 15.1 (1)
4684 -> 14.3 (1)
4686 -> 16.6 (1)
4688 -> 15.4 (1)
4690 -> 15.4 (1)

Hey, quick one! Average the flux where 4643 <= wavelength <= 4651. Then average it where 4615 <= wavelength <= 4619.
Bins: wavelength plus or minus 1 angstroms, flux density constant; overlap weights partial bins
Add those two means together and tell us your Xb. 30.1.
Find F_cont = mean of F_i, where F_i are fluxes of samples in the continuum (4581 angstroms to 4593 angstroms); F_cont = 15.5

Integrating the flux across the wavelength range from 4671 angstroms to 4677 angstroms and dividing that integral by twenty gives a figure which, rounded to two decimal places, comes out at 4.48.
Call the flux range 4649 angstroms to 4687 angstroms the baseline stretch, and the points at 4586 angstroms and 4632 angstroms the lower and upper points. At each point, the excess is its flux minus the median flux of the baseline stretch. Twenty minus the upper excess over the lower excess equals 26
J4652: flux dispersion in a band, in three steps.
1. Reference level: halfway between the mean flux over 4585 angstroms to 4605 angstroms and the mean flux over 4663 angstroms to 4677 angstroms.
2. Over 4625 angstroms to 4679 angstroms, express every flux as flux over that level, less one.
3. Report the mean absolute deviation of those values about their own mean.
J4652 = 0.066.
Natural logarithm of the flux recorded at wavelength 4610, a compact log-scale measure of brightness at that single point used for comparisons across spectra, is 2.78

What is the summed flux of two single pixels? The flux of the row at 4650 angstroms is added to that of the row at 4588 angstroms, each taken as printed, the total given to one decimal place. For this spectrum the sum 29.5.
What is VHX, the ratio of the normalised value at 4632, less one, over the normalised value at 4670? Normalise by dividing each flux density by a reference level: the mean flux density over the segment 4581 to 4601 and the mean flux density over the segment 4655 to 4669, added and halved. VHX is 0.12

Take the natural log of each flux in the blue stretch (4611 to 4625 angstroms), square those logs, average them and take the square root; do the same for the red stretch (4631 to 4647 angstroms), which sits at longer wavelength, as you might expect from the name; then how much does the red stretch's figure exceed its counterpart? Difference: -0.11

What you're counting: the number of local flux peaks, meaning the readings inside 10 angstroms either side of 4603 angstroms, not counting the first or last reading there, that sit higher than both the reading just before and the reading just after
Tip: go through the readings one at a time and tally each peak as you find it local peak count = 1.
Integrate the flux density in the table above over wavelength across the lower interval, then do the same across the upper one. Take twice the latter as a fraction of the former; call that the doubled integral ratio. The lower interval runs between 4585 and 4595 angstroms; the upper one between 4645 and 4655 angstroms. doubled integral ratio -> 1.95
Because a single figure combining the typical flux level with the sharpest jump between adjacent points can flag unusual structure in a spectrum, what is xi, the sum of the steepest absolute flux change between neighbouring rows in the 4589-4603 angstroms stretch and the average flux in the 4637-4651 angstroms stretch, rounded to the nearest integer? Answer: 15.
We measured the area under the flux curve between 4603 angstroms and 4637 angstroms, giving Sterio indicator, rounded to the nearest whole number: 547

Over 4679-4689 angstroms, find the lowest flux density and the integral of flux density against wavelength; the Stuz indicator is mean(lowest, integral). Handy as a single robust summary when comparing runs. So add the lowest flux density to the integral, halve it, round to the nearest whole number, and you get 83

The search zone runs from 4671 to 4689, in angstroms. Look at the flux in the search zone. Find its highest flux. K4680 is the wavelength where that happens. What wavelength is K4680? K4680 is 4686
